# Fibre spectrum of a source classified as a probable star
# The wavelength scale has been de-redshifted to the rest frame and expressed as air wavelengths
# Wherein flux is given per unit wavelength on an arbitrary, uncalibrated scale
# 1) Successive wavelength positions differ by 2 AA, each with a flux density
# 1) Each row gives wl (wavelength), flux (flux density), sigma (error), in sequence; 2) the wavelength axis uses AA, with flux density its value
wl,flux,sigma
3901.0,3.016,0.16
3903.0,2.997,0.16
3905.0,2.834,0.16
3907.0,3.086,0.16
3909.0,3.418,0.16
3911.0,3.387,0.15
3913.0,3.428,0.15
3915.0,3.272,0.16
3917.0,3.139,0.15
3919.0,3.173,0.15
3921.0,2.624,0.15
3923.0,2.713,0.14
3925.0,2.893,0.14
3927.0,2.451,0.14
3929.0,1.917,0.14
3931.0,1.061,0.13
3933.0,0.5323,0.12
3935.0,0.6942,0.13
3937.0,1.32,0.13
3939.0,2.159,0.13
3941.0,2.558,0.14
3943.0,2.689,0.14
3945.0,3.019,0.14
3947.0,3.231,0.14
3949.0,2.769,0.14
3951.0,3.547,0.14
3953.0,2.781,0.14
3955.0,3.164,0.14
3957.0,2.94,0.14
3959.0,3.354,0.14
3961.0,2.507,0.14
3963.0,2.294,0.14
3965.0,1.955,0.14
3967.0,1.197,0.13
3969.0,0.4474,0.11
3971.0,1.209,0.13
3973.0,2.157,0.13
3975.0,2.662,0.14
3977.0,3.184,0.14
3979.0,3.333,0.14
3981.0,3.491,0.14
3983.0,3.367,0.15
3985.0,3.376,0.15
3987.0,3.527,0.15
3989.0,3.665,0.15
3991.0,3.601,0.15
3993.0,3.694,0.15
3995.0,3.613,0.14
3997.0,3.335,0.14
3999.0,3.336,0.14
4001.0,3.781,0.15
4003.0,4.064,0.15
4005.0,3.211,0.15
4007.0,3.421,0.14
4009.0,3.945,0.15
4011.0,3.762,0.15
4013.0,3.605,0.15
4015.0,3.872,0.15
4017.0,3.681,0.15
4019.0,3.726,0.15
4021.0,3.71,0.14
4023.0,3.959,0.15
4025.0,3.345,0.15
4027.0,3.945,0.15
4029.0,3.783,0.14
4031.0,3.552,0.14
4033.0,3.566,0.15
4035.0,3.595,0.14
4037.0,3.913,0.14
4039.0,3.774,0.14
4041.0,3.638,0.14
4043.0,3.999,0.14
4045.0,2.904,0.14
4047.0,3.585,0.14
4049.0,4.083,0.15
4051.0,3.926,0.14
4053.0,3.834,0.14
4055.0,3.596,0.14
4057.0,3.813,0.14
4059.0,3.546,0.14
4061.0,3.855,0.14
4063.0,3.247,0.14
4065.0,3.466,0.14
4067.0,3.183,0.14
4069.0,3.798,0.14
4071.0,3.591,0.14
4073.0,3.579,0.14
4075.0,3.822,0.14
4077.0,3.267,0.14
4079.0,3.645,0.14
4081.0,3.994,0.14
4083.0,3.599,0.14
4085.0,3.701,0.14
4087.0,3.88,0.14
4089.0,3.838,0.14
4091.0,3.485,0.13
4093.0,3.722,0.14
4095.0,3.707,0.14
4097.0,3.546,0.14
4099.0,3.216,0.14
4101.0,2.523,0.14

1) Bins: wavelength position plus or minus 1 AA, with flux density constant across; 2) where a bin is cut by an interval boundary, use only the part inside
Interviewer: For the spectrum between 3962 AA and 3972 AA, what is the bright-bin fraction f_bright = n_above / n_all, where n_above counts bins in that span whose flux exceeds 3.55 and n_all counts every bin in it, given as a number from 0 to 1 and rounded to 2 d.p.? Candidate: 0.00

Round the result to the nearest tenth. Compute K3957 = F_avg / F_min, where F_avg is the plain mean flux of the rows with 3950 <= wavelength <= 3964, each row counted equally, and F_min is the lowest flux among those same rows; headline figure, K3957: 1.3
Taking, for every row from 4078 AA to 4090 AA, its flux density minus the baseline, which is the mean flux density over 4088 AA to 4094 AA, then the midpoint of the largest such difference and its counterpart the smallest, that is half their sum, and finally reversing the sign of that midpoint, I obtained -0.11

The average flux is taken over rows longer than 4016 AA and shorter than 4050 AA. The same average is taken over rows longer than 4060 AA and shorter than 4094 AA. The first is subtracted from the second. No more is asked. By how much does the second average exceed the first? -0.1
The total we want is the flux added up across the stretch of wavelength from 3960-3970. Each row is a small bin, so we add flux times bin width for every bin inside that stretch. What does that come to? 16.8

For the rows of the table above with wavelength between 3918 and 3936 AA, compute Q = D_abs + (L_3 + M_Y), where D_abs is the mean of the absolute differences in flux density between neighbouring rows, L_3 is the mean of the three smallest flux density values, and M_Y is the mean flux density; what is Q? 3.2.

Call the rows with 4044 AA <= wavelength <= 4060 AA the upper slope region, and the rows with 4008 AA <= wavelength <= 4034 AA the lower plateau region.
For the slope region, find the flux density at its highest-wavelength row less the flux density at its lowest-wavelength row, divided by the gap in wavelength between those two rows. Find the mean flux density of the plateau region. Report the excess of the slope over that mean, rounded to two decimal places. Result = -3.68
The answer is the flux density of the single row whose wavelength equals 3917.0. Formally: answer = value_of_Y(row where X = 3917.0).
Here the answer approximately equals 3.139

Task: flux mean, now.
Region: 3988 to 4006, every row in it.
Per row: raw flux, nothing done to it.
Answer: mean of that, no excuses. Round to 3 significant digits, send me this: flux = 3.59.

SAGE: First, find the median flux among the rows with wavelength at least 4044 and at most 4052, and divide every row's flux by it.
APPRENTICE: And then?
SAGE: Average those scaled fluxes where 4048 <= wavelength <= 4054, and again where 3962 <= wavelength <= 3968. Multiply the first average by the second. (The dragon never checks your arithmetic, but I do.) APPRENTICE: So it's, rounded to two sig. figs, 0.51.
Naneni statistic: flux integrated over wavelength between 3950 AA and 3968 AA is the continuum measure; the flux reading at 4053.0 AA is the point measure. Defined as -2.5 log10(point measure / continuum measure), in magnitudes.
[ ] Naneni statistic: 2.7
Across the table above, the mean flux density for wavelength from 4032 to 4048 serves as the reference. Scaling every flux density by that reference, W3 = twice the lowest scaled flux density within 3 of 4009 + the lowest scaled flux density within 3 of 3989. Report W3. 2.86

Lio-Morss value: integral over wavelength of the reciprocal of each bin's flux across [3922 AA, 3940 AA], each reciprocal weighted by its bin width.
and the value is 14.3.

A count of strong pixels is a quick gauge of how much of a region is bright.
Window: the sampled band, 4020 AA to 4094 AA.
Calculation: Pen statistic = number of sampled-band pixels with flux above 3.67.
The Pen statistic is 19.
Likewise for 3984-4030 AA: 12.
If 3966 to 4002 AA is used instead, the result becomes 2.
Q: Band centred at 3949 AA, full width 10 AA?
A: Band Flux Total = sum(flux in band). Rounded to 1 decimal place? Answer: 15.3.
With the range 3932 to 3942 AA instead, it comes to 7.3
